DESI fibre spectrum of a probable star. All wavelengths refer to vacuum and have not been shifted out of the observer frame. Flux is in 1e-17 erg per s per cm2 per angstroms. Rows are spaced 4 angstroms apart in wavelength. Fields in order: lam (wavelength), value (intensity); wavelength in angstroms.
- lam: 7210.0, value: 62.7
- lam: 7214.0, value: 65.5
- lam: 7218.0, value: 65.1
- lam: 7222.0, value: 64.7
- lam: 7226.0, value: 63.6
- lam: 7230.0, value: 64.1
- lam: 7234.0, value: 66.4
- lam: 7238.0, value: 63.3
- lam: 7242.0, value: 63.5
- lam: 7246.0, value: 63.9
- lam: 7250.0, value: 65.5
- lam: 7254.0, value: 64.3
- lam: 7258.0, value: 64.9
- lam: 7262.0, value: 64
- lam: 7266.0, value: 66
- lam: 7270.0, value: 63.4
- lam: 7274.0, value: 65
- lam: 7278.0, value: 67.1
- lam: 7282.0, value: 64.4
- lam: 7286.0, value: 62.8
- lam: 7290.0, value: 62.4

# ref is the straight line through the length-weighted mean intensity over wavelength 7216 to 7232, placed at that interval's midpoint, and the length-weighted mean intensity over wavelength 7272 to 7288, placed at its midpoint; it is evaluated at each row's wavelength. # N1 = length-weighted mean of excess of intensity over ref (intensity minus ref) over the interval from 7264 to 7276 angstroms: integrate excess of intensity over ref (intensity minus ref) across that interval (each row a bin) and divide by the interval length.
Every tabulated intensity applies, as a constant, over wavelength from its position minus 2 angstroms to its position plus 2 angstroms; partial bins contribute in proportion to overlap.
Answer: 0.055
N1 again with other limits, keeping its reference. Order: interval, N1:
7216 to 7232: 0.000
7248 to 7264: 0.043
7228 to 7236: 0.811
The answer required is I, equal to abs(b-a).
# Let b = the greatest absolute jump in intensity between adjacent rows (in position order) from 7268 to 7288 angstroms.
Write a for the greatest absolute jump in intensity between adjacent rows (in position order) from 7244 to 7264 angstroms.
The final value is 1.1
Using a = 1.6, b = 2.7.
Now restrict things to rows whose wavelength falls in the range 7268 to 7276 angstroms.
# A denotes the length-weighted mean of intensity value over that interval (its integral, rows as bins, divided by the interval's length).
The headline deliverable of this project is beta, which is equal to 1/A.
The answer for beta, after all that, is 0.0156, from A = 64.2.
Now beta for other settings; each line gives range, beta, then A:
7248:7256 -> 0.0154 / 64.9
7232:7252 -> 0.0155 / 64.5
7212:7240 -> 0.0155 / 64.7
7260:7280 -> 0.0154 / 65.1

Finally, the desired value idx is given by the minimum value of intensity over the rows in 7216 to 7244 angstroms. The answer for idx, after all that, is 63.3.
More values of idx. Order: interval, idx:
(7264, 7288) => 62.8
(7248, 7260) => 64.3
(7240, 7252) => 63.5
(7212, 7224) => 64.7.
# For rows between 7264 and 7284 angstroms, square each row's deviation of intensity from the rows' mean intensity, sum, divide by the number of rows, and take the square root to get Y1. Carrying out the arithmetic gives 1.28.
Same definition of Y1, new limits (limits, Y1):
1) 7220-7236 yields 1.06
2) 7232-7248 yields 1.25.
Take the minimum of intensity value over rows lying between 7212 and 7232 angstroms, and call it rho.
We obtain 63.6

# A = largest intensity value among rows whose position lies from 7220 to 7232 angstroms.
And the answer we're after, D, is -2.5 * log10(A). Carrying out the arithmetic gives -4.53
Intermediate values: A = 64.7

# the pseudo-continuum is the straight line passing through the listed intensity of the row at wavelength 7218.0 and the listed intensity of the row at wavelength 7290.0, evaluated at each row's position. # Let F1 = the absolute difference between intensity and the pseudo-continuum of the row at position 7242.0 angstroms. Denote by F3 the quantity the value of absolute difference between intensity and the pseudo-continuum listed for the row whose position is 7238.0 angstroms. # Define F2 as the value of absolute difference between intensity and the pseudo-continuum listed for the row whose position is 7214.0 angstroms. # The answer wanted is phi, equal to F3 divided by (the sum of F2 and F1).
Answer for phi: 1.11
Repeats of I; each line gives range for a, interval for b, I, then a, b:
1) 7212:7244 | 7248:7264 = 1.9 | 3.1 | 1.2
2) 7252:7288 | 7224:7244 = 0.4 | 2.7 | 3.1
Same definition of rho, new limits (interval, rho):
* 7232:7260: 63.3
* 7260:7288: 62.8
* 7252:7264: 64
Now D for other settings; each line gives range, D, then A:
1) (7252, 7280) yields -4.57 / 67.1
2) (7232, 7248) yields -4.56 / 66.4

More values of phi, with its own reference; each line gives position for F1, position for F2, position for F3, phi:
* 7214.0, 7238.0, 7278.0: 3.27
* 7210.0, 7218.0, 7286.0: 0.09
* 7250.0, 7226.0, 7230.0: 0.20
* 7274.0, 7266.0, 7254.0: 0.12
